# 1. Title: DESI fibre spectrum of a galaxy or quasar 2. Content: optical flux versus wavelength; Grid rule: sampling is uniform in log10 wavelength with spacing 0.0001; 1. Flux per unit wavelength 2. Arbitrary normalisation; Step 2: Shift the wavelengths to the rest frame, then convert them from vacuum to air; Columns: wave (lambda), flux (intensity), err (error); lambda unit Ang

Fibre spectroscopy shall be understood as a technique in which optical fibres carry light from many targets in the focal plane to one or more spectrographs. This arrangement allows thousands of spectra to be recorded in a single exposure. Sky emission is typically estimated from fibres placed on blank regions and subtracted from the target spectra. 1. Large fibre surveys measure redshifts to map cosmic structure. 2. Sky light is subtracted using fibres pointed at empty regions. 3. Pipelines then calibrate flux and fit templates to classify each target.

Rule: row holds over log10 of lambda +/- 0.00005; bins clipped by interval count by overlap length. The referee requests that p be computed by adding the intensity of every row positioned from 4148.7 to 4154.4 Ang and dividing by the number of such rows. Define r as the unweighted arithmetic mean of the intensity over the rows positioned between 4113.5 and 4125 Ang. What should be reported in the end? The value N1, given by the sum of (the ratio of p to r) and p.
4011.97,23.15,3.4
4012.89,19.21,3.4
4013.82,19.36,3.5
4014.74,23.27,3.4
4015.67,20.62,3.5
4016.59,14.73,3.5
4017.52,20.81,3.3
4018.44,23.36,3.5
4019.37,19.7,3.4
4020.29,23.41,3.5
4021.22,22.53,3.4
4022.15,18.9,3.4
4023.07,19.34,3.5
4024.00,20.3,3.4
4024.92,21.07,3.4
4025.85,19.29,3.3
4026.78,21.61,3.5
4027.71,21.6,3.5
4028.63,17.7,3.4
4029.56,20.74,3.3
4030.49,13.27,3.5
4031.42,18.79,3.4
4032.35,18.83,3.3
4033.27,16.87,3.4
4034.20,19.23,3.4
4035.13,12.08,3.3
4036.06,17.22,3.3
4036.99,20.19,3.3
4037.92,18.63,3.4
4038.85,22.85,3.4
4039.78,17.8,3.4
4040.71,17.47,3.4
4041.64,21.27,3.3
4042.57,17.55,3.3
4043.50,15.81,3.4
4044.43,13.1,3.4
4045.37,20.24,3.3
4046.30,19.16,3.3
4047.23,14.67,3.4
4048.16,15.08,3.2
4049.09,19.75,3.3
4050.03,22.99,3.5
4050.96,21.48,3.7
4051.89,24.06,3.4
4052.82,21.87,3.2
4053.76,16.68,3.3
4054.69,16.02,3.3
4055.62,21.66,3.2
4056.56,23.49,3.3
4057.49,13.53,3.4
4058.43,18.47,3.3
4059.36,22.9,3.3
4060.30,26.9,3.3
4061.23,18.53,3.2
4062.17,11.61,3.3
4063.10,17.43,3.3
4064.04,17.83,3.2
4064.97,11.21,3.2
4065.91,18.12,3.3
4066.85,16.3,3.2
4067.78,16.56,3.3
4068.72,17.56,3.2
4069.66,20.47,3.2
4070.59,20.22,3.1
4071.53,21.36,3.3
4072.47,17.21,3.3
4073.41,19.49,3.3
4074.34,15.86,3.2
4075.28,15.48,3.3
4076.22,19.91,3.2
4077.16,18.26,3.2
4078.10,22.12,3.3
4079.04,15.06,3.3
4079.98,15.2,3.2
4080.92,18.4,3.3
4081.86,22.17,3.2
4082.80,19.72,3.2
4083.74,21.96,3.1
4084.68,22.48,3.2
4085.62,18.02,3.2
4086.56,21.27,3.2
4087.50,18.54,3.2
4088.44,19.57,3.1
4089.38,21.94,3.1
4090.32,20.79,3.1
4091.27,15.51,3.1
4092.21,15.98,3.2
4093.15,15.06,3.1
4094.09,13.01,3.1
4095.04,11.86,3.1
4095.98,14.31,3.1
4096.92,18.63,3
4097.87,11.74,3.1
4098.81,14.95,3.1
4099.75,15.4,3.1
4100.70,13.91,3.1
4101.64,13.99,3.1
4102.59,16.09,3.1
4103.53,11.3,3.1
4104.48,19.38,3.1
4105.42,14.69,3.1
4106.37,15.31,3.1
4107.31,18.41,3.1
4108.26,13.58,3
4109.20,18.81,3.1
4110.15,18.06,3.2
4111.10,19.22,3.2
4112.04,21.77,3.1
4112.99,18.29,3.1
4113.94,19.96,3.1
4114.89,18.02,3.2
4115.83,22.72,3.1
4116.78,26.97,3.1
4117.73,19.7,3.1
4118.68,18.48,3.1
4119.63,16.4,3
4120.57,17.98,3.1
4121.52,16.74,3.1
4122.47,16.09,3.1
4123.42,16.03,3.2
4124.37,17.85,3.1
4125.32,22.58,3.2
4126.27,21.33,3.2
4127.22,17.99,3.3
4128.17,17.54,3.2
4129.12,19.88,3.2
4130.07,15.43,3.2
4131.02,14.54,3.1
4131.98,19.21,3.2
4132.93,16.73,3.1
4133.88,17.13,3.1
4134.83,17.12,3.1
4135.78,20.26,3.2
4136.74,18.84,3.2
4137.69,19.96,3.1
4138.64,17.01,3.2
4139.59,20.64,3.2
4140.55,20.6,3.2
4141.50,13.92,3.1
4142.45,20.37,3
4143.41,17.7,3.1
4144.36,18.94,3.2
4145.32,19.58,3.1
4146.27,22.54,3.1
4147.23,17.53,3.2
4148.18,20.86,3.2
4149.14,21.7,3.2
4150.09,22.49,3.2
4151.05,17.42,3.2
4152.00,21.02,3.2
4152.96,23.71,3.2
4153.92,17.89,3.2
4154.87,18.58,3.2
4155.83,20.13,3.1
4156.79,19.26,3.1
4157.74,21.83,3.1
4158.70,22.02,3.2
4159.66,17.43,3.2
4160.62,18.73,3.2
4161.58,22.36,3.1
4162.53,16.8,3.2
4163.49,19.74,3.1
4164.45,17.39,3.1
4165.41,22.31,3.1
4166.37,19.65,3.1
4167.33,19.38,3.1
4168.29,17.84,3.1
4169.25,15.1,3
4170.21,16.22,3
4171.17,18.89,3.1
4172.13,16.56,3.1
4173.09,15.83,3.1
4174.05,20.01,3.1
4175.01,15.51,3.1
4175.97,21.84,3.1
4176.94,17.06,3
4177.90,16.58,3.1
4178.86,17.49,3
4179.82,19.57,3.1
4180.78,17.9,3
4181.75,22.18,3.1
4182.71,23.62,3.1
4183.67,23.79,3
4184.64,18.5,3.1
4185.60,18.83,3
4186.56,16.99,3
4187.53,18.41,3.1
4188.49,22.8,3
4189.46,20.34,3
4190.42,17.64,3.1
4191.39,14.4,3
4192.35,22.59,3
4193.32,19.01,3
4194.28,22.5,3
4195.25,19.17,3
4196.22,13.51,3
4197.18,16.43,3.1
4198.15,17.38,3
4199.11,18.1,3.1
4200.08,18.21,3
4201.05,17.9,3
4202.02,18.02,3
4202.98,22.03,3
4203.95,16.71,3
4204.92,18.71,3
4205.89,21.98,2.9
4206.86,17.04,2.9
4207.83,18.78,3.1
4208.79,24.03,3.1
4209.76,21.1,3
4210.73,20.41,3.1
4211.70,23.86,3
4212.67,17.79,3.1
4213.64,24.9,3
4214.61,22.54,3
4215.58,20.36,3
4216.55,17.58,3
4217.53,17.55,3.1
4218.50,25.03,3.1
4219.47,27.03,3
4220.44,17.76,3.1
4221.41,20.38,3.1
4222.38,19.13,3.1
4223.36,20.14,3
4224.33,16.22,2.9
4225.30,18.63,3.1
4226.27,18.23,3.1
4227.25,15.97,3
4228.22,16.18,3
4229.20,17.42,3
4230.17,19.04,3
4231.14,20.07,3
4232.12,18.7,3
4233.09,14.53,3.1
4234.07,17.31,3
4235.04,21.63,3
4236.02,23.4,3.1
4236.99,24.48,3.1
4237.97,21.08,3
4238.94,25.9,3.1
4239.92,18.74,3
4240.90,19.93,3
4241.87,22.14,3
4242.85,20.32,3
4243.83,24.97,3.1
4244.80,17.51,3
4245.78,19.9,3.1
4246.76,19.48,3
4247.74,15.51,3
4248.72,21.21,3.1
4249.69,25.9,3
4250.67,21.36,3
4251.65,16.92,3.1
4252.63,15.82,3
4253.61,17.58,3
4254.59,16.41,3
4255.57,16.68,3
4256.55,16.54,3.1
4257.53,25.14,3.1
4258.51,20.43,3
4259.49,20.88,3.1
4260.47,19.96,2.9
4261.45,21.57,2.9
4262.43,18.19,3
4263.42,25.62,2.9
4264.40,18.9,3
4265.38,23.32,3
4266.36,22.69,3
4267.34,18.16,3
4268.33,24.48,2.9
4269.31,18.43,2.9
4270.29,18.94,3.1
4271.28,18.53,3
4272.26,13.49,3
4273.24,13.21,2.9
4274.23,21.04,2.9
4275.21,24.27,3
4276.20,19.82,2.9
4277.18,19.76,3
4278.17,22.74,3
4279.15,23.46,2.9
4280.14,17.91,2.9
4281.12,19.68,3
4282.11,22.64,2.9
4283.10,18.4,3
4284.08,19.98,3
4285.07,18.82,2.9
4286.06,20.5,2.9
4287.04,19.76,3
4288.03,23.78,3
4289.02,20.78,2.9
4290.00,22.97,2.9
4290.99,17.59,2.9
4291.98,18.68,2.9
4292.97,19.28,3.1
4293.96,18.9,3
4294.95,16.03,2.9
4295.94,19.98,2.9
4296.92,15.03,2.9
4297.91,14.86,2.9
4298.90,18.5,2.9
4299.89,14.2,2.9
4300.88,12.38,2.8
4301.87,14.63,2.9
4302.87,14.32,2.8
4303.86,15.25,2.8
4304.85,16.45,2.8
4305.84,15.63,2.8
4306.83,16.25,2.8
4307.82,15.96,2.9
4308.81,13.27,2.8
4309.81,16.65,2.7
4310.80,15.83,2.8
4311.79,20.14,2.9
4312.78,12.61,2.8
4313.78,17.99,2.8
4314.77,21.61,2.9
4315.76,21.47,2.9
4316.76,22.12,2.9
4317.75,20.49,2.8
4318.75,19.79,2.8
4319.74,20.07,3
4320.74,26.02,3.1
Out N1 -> 21.8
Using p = 20.7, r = 18.9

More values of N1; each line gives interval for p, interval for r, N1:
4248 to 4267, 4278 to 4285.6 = 21.3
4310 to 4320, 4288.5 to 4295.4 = 20.2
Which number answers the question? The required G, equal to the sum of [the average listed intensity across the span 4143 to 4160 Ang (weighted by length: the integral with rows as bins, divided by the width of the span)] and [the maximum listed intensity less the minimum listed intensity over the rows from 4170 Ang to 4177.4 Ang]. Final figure 26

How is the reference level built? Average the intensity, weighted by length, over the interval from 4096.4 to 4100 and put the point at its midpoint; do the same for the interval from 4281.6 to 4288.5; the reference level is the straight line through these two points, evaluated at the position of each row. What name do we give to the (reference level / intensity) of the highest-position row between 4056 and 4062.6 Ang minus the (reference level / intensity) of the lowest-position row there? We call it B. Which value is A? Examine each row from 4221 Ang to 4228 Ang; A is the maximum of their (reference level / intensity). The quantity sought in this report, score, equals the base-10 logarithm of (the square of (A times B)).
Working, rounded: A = 1.18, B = 0.62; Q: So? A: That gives -0.3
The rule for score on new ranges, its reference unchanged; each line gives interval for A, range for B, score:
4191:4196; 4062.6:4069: -4.8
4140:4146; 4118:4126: -1.5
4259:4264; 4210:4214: -1.5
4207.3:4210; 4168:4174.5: -2.1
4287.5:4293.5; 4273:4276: -0.2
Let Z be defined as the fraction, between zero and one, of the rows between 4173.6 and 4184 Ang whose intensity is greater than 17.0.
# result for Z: 0.82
